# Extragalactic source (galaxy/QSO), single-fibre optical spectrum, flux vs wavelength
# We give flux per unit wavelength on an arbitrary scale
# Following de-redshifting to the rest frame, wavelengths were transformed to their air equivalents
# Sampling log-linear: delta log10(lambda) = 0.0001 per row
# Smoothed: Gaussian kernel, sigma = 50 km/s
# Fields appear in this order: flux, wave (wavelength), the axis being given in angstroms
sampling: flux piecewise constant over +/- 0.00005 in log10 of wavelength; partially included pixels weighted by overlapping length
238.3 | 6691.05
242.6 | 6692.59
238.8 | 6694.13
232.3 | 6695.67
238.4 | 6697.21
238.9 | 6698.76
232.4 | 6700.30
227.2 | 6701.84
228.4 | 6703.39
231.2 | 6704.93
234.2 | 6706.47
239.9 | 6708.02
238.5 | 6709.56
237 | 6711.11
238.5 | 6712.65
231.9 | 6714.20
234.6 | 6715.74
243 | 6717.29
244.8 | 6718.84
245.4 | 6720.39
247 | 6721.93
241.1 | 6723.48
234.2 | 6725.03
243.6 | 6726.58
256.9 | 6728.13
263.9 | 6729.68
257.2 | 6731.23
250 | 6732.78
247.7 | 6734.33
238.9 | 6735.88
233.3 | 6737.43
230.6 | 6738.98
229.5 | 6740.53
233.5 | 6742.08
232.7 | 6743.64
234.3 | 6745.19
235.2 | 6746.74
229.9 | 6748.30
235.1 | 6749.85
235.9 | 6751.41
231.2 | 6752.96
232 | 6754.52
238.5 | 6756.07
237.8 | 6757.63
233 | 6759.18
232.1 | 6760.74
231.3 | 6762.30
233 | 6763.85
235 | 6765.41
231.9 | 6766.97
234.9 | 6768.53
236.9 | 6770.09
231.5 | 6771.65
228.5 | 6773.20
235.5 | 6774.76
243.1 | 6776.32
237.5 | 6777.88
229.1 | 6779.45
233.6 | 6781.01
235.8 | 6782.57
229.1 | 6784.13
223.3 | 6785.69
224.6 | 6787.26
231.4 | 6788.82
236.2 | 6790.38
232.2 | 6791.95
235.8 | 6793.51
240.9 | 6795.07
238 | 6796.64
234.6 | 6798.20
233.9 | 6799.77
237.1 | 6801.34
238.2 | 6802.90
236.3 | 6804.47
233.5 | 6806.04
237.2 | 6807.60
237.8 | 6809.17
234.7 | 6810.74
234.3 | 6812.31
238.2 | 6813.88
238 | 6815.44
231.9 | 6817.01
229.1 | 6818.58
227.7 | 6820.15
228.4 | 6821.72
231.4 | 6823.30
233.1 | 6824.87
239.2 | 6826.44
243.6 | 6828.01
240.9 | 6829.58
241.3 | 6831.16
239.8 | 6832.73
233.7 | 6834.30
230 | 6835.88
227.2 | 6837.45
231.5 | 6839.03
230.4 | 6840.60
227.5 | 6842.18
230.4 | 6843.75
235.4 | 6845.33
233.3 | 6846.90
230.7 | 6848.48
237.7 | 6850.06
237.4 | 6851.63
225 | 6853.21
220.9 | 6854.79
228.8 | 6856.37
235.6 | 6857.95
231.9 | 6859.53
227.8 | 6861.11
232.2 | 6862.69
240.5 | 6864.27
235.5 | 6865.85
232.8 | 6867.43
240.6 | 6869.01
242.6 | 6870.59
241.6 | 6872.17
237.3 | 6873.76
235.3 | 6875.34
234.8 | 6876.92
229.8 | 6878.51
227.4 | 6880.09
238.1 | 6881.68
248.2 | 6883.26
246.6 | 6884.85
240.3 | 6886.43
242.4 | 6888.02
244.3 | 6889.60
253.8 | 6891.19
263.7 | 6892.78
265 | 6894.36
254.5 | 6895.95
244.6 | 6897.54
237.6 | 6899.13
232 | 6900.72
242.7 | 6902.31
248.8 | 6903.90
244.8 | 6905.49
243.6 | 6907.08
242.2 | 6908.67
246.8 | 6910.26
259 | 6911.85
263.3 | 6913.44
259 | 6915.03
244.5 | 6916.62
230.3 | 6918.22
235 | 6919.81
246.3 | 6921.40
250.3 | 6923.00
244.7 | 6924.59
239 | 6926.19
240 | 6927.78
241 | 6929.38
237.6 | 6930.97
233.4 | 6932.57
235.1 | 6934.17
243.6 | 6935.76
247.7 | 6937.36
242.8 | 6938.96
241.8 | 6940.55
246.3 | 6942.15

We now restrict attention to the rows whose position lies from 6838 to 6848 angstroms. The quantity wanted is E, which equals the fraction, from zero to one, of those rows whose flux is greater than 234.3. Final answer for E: 0.17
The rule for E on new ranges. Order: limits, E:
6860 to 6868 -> 0.40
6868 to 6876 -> 1.00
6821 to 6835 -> 0.56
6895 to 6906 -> 0.86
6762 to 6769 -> 0.40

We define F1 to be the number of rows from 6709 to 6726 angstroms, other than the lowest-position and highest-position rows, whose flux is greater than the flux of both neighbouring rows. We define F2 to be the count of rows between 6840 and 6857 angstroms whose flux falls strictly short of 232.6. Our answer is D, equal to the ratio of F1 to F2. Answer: 0.29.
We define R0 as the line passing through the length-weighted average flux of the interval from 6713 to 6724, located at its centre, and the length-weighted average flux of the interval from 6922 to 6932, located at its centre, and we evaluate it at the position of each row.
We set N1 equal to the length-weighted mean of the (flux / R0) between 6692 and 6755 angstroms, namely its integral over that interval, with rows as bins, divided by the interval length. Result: 0.989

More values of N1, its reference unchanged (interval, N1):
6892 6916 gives 1.034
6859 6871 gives 0.975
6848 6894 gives 0.984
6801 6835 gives 0.977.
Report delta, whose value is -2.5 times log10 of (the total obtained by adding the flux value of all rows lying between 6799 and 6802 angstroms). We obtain -6.68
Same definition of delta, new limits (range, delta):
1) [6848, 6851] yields -6.68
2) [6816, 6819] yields -6.66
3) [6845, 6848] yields -6.68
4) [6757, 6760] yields -6.68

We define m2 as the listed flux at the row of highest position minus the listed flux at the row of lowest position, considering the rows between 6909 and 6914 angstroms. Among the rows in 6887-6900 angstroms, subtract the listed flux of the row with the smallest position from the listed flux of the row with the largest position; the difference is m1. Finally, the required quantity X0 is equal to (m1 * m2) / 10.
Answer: -8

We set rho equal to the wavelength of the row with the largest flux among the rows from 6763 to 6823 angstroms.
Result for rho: 6776.32 angstroms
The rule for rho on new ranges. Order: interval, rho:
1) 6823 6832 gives 6828.01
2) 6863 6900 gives 6894.36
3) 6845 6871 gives 6870.59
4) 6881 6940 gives 6894.36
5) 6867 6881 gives 6870.59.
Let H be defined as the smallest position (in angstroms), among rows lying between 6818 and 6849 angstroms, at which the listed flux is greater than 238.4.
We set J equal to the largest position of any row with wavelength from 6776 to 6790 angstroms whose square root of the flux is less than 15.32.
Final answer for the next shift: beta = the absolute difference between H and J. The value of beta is 37.6 angstroms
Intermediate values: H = 6826.44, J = 6788.82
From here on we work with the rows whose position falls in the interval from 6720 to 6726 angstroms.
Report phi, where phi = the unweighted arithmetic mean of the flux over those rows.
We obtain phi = 242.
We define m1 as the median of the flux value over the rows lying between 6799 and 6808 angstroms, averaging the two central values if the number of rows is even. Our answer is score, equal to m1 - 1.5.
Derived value 235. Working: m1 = 237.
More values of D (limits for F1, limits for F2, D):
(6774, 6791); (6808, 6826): 0.40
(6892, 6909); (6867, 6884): 1.00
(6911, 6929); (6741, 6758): 0.67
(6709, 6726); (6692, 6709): 0.40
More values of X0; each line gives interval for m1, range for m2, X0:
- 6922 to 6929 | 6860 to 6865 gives -13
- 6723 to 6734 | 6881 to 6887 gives 2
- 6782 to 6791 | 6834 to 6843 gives 0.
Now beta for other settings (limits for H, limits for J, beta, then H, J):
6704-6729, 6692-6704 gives 4.6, 6708.02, 6703.39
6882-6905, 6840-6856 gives 28.5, 6883.26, 6854.79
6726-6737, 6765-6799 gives 71.6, 6726.58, 6798.20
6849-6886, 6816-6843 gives 22.1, 6864.27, 6842.18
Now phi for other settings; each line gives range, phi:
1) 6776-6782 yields 236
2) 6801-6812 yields 236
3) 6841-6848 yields 232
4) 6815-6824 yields 231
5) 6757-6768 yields 233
